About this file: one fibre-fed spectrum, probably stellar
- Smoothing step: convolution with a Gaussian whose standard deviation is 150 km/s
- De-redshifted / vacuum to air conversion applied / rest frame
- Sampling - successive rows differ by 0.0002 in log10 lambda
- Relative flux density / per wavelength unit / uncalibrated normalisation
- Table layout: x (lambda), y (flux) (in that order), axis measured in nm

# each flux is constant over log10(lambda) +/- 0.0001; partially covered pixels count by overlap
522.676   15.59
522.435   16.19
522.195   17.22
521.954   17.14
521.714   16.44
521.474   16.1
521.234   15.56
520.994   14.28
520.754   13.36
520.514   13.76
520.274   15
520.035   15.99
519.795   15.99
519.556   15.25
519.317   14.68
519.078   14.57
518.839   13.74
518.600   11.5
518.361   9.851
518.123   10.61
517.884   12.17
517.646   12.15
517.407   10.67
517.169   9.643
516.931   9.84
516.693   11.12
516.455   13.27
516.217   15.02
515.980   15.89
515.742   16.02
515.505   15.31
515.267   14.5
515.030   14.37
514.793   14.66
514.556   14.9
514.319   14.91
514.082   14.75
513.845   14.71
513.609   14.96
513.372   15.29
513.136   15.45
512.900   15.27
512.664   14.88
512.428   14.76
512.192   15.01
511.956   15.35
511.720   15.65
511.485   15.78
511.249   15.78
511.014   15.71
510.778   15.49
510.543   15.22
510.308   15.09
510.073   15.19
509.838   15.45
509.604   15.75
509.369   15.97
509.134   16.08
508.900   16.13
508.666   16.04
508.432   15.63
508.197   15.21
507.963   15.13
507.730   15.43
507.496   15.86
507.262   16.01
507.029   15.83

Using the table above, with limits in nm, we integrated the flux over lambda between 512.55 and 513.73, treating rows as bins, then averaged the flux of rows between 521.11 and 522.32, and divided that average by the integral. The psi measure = 0.92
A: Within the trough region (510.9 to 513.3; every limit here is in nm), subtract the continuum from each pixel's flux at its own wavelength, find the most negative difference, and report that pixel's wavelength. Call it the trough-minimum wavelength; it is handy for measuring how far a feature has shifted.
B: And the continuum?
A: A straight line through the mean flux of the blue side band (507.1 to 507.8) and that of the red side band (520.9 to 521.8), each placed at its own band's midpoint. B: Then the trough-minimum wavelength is 512.428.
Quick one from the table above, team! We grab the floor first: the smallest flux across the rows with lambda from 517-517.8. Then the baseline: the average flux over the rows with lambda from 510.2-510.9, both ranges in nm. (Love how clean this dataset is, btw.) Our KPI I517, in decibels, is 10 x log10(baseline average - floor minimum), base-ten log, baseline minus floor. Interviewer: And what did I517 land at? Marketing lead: 7.5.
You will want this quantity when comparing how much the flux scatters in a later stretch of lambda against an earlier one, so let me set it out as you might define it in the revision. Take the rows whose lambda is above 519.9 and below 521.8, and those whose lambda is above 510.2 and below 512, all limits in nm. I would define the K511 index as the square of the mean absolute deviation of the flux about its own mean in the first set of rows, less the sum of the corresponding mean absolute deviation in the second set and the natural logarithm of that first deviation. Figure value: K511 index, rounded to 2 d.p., 0.74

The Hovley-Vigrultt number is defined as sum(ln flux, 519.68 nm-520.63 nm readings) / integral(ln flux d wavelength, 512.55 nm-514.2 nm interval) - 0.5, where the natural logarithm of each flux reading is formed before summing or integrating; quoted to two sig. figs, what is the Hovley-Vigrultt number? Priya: 1.9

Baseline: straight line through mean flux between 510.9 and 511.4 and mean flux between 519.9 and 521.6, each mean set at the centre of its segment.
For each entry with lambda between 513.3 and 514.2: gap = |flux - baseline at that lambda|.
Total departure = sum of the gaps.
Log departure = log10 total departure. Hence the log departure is 0.37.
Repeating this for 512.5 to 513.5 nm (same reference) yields 0.15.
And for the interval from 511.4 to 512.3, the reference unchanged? 0.03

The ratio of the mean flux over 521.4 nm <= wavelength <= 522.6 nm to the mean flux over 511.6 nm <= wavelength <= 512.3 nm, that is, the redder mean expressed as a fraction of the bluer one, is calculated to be 1.1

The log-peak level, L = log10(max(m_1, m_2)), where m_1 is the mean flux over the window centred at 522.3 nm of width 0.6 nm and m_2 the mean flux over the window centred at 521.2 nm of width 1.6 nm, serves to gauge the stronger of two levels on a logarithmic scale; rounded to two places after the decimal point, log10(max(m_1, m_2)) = 1.22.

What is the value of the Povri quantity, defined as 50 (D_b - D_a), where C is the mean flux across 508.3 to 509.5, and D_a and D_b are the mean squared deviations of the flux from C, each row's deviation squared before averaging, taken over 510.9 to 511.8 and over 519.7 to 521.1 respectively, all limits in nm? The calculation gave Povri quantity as 126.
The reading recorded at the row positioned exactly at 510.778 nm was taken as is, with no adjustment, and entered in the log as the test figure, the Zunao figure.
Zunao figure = 15.49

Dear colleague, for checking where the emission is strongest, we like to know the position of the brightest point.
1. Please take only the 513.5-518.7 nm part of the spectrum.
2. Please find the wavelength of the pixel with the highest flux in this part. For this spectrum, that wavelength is 515.742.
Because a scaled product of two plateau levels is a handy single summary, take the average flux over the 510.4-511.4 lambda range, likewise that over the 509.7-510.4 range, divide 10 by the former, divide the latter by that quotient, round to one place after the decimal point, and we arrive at 23.7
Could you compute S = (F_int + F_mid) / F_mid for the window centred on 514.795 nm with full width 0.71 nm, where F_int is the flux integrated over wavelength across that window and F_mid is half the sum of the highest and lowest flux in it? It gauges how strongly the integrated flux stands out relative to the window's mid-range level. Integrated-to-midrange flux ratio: 1.71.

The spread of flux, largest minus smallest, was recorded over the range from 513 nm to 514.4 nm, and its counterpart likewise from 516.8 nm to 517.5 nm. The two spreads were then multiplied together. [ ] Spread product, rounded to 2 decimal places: 0.76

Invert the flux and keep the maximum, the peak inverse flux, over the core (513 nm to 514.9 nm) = 0.068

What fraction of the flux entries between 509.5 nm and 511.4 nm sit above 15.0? 1.0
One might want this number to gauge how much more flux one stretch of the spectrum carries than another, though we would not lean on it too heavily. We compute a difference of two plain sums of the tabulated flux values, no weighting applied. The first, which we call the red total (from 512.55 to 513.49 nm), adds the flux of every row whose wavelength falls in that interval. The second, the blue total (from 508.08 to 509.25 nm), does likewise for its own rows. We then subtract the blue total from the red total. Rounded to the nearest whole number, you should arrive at -18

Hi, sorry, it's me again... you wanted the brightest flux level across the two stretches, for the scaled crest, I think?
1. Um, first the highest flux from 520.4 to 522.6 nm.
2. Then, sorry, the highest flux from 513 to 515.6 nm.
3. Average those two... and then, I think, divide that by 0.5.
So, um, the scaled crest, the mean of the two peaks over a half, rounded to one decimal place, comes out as 32.7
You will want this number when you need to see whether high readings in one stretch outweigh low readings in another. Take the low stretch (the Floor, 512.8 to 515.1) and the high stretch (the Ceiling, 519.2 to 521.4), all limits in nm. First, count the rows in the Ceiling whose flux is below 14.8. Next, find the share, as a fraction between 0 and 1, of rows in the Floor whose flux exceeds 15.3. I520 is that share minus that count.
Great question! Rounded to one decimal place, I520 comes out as -3.9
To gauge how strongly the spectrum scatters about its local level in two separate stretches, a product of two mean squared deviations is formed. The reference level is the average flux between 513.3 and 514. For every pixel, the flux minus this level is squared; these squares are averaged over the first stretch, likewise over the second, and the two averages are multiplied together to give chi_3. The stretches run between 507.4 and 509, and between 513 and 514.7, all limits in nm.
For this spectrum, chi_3 0.04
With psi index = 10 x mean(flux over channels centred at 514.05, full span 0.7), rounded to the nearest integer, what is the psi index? 148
